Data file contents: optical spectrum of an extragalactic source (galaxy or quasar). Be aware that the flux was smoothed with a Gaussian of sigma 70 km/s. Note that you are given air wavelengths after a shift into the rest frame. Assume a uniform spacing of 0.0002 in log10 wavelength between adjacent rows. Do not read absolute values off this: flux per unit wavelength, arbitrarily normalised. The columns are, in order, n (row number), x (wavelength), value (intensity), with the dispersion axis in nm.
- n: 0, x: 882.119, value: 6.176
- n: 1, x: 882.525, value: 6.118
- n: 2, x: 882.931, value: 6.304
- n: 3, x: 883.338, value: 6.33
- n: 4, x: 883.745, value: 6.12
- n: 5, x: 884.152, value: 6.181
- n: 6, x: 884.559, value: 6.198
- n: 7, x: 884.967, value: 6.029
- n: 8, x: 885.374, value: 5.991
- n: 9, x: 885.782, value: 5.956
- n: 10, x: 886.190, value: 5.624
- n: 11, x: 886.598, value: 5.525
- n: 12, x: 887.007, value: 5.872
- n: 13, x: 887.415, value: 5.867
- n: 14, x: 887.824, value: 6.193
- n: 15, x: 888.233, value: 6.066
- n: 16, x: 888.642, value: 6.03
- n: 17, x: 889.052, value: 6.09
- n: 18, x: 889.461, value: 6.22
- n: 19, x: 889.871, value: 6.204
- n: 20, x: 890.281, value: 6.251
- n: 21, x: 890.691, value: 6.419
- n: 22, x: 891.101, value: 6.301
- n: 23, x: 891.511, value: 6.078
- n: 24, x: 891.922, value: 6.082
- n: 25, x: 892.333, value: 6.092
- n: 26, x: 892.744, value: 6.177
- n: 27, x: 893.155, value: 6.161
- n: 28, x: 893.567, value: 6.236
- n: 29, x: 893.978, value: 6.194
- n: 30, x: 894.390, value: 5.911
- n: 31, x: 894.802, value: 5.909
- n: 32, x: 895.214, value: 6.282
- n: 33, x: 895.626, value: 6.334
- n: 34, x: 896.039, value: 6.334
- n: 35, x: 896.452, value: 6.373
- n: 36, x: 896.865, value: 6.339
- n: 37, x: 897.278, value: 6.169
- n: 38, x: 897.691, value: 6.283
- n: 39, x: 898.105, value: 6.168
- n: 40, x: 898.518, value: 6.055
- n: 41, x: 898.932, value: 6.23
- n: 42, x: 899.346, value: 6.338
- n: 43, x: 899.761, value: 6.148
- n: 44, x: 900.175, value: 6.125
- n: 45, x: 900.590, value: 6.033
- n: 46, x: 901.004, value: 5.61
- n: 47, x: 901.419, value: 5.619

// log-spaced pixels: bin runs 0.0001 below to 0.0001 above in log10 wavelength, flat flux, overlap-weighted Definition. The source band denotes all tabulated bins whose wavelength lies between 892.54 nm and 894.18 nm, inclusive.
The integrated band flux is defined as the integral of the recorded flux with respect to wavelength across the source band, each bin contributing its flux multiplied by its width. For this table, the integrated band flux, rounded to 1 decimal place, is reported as 10.2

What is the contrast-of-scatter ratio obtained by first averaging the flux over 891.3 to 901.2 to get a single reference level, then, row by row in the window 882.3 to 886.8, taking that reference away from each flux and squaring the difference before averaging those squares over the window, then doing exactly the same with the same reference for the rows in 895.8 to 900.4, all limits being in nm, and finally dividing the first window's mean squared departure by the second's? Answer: 4.4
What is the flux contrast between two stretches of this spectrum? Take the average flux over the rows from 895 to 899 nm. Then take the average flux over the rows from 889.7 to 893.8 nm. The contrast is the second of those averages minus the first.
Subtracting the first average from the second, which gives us -0.06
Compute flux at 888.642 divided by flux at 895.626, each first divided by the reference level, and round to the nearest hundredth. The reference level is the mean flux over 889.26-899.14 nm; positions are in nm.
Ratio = 0.95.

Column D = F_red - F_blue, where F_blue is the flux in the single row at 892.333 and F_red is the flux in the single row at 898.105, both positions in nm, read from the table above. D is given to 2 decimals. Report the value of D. 0.08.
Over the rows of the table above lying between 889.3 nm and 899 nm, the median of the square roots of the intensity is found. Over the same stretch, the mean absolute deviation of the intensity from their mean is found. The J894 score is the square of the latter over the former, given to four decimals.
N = 0.0040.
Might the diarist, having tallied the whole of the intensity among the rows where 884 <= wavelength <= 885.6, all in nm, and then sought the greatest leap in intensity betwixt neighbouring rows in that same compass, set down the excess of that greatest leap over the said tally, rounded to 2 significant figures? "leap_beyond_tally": -24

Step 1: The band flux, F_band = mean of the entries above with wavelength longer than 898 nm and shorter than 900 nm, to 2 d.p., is 6.19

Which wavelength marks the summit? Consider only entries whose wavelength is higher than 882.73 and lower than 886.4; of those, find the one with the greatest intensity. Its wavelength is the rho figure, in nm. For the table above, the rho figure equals 883.338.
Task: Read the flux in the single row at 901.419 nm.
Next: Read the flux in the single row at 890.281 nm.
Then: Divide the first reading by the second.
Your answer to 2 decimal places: 0.90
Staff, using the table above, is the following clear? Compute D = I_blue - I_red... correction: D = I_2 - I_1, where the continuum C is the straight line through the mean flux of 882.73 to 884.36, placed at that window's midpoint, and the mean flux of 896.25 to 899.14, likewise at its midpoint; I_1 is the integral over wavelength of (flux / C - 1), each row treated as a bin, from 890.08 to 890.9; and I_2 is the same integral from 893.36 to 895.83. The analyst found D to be -0.048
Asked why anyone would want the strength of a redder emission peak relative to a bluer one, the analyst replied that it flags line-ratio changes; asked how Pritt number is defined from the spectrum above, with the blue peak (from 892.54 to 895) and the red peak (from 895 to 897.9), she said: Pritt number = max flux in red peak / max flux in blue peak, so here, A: 1.02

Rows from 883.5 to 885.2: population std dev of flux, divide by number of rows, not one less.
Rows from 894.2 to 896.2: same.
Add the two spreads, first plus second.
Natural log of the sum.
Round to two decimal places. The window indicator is -1.32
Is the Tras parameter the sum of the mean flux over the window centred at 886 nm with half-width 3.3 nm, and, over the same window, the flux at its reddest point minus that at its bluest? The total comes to 5.81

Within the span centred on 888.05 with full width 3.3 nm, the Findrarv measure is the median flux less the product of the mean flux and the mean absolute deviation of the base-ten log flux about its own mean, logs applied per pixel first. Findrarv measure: 5.97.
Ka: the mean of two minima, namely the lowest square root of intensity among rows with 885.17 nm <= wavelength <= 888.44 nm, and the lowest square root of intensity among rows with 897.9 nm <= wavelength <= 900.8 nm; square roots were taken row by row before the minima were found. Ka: 2.40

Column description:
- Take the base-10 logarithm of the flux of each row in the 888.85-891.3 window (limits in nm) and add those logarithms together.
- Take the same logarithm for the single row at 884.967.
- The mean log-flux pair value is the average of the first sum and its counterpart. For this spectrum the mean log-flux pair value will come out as 2.78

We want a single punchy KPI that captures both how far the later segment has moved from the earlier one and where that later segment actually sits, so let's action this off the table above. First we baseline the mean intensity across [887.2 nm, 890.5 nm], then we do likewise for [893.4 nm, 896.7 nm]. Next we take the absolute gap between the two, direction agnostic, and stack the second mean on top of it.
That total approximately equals 6.28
